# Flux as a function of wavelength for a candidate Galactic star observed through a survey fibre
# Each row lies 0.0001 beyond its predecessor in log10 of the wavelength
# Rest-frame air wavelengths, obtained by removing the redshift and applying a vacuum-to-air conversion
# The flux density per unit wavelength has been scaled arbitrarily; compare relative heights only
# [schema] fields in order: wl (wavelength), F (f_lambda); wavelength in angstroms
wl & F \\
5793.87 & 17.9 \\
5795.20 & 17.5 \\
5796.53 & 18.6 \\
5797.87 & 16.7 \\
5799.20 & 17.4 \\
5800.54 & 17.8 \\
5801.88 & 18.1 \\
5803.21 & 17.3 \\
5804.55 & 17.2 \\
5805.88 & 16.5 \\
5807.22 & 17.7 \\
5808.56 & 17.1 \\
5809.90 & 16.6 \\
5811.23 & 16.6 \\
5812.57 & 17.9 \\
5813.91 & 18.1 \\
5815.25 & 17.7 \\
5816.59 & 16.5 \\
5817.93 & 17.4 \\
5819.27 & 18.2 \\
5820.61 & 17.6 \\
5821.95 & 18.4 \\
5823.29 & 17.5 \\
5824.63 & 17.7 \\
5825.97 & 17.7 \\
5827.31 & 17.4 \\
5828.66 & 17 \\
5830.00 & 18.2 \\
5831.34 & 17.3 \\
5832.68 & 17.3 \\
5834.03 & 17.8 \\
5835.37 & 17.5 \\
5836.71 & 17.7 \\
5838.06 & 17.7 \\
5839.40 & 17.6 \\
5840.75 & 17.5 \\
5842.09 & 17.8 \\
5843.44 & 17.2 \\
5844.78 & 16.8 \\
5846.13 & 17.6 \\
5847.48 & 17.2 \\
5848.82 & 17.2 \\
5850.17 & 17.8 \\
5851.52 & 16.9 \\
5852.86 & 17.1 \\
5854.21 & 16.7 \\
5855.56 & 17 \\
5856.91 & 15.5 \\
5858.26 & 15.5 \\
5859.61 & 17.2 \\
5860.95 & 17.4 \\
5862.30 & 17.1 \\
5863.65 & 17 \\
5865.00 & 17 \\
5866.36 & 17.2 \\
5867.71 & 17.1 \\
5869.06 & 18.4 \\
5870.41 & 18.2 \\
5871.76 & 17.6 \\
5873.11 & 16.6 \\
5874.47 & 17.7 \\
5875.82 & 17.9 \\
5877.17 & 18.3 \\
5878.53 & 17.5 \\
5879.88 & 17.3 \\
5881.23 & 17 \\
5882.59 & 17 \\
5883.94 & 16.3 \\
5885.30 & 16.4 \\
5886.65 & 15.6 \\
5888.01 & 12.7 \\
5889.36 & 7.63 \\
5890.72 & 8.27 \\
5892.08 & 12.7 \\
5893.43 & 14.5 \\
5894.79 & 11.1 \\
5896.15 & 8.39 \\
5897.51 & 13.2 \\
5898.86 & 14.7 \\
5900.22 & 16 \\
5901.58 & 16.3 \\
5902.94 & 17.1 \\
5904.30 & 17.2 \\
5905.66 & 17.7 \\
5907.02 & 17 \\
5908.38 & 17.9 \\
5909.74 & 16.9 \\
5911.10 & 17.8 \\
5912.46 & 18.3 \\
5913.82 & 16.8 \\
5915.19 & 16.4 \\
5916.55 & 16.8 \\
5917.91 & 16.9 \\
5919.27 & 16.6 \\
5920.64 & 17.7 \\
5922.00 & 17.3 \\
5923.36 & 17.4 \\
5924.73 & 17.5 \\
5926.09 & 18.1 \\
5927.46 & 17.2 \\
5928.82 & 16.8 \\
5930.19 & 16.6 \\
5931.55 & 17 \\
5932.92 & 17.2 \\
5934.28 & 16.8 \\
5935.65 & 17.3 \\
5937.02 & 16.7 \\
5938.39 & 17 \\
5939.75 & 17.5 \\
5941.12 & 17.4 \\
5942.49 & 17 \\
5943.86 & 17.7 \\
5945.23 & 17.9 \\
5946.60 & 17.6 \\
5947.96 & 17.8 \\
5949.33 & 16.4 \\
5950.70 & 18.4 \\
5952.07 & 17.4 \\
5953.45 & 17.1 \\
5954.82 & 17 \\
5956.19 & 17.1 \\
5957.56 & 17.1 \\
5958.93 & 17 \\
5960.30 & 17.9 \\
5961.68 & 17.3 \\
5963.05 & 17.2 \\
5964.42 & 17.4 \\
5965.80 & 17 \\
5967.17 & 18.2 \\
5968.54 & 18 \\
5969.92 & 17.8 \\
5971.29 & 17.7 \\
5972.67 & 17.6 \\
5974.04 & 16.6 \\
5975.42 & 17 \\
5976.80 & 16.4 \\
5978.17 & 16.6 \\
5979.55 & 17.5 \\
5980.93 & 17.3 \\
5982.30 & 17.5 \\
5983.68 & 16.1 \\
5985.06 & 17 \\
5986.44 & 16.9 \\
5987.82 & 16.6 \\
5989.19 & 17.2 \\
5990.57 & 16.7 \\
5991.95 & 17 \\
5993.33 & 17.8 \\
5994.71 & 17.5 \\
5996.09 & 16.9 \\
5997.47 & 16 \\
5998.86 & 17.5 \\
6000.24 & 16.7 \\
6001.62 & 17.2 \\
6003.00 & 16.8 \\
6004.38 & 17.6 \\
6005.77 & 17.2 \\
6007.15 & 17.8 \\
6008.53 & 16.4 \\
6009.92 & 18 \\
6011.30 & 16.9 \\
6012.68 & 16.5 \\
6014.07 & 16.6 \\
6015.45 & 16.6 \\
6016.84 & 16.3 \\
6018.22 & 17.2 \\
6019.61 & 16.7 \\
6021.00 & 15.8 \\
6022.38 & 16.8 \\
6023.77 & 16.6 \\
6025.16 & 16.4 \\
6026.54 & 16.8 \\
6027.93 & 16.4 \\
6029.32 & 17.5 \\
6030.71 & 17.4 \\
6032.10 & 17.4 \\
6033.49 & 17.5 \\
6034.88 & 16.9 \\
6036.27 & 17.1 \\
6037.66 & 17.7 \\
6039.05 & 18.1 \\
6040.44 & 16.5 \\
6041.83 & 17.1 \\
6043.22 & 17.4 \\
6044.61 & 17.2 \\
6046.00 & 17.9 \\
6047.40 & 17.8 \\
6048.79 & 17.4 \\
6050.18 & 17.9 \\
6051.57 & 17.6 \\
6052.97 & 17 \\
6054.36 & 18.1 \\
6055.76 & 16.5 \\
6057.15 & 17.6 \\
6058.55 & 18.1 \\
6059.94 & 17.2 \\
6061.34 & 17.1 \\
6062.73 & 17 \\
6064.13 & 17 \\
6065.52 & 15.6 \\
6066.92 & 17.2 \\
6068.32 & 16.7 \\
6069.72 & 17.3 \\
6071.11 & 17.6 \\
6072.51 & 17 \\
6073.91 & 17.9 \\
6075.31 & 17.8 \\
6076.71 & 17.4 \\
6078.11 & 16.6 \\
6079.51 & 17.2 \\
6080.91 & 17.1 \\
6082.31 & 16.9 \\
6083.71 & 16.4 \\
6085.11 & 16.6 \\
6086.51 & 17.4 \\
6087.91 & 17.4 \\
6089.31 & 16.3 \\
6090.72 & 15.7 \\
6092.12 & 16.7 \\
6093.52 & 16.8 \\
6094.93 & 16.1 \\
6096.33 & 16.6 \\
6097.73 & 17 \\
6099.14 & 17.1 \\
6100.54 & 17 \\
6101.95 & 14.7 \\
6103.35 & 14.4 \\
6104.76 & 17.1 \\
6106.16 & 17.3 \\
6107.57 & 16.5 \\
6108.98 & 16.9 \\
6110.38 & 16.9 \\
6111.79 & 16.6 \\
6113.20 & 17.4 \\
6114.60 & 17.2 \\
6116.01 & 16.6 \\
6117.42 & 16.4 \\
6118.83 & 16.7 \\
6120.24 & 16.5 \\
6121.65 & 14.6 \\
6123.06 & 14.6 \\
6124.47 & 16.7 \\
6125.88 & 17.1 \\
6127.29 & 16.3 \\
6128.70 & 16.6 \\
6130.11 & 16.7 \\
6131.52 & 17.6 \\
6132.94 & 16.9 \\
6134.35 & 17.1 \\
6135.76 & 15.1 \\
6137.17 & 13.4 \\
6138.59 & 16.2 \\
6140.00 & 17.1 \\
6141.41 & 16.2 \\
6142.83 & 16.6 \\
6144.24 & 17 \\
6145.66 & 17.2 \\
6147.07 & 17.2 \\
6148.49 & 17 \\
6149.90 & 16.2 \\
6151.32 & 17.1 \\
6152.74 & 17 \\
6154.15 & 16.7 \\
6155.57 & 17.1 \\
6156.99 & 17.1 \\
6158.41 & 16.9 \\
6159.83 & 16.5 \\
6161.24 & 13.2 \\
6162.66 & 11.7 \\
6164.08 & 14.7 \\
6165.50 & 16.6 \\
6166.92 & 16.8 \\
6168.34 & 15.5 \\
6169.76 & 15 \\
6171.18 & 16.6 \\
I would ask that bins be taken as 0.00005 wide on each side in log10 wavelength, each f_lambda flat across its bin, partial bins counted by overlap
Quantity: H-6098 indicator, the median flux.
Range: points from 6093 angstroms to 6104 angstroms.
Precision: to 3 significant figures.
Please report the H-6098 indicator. 16.7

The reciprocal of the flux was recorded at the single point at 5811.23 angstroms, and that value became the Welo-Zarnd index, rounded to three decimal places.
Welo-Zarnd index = 0.060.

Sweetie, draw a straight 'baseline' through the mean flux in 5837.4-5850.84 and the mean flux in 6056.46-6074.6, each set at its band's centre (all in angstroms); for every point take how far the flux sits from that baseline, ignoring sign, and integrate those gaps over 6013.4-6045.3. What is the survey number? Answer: 15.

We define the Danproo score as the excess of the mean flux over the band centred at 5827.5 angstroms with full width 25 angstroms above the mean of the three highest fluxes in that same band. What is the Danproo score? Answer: -0.68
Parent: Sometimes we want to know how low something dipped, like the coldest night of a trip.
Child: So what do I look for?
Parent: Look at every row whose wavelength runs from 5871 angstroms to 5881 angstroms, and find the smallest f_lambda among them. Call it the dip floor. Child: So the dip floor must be 16.6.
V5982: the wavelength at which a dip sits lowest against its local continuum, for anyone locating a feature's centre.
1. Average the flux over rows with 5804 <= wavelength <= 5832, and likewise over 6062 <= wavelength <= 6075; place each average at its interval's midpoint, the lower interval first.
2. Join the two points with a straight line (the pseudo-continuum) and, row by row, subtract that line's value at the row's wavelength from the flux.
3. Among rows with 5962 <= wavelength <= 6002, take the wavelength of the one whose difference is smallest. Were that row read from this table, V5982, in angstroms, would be 5997.47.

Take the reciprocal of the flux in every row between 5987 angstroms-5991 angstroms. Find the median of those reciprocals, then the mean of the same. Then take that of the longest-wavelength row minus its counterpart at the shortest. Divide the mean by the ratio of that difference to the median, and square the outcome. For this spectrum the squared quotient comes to 97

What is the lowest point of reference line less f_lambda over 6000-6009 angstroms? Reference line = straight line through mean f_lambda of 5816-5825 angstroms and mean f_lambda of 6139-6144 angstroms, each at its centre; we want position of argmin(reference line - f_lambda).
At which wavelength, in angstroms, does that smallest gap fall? 6007.15 angstroms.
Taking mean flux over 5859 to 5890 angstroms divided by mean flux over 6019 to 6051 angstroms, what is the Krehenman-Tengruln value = 0.97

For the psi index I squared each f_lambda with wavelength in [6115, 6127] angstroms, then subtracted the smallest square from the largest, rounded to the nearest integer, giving 79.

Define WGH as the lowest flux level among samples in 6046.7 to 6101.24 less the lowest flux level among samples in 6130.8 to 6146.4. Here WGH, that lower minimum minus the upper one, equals 2.2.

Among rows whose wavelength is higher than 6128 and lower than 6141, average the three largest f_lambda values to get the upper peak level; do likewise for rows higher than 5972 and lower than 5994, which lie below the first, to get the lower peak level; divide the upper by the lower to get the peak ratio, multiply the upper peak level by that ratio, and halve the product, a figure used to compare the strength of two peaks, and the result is 8.45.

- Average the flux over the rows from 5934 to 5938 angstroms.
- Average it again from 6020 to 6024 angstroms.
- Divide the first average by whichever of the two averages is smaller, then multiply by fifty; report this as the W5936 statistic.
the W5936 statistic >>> 51.6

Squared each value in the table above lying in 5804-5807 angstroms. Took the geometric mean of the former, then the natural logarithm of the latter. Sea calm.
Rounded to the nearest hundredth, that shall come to 5.65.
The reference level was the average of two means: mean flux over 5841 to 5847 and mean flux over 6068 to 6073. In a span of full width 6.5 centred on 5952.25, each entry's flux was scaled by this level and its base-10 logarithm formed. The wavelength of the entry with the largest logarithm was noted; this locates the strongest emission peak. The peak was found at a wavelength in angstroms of 5950.70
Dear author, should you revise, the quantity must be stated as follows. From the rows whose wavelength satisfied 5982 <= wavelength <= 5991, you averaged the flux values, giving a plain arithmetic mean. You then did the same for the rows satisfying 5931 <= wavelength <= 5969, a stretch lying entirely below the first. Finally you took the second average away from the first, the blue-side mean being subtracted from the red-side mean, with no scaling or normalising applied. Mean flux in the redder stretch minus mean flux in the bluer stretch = -0.5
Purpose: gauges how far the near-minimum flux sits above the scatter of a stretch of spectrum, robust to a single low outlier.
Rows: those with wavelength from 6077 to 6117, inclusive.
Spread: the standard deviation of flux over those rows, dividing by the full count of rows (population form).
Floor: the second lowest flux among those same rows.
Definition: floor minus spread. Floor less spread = 14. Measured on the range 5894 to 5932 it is 9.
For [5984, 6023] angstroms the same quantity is 15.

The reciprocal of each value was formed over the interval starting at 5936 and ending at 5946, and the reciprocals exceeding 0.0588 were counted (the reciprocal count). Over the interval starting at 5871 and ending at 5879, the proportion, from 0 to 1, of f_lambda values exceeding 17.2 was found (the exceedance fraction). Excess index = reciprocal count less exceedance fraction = 2.2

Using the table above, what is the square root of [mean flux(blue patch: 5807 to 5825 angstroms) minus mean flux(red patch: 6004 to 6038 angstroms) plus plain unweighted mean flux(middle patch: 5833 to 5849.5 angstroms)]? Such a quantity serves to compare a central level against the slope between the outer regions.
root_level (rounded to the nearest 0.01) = 4.24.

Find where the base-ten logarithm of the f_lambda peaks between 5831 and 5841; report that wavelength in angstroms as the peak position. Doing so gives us 5834.03 angstroms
